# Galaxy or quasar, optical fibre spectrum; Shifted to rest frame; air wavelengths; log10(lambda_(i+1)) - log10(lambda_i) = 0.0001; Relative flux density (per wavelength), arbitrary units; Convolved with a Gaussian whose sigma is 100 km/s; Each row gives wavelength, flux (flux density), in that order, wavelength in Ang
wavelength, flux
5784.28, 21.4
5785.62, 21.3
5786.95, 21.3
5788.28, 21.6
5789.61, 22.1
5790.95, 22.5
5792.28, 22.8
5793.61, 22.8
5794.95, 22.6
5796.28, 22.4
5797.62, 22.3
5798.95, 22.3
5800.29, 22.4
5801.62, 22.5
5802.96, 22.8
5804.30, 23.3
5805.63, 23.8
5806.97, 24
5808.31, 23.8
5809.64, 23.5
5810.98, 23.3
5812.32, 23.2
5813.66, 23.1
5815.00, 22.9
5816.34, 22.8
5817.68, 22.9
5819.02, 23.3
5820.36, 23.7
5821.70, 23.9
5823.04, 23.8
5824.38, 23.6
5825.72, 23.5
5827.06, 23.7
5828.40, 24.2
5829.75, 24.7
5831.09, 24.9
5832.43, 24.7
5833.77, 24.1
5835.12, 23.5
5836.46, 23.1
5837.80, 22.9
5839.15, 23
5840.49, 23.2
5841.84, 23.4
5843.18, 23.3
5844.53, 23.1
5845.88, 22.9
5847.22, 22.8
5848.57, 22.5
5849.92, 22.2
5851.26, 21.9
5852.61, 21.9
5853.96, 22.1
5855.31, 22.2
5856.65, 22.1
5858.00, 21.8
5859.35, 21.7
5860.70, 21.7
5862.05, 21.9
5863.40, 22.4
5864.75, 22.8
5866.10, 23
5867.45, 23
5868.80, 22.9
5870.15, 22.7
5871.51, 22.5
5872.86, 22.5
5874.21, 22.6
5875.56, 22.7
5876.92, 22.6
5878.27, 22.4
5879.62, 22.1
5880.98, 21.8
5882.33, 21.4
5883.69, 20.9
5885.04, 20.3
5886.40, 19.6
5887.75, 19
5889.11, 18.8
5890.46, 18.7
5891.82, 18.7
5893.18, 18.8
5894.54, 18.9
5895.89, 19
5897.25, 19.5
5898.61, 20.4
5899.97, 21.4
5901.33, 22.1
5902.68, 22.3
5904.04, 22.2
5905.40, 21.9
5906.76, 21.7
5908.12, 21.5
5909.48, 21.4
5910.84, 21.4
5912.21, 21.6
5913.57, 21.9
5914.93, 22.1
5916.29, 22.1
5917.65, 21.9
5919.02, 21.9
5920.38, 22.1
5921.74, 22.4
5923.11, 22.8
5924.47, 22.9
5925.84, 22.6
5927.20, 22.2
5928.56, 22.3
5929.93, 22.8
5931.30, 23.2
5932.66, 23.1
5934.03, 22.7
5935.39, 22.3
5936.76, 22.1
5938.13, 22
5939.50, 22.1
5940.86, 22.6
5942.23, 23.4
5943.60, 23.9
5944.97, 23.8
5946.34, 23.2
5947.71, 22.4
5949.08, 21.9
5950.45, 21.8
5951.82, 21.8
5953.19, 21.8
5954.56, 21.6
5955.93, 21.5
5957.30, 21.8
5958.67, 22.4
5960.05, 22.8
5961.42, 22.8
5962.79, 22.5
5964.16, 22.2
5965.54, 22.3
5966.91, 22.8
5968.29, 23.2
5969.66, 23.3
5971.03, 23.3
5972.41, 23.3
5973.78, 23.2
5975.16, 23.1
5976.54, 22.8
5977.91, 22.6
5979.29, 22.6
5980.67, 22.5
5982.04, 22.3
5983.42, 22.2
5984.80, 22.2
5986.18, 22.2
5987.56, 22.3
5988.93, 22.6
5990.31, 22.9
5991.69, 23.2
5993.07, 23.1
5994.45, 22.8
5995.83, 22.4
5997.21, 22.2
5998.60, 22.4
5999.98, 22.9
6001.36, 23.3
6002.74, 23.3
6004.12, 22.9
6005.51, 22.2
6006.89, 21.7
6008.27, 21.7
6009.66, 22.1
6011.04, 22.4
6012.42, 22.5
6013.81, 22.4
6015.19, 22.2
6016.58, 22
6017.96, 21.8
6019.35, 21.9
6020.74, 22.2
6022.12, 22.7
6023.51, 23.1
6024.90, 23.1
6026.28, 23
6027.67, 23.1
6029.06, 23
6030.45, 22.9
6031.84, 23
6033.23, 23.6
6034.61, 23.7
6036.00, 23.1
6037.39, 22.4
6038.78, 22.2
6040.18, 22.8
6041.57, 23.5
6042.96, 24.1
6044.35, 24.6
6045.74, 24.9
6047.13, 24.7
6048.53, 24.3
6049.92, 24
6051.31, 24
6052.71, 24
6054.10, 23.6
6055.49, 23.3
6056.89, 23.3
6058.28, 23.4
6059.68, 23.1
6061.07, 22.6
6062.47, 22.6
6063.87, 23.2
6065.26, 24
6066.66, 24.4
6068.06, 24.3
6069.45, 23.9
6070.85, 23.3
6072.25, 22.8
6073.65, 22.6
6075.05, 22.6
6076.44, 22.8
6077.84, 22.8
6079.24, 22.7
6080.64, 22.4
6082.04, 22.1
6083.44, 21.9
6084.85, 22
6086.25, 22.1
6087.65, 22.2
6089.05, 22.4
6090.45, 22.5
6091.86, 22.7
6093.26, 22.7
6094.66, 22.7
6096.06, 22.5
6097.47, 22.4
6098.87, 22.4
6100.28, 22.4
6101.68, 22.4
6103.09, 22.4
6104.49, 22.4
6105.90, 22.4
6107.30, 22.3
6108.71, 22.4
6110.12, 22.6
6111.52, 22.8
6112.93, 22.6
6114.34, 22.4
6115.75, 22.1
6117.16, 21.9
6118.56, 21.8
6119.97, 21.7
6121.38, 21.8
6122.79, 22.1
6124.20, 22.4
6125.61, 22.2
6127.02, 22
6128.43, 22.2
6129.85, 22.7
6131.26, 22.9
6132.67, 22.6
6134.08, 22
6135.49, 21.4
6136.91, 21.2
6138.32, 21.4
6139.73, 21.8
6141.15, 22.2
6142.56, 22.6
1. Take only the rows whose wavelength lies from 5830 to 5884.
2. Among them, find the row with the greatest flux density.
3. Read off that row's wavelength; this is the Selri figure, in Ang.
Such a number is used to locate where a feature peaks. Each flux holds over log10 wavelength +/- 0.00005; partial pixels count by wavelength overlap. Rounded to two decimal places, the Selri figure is 5831.09 Ang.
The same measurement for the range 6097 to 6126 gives 6111.52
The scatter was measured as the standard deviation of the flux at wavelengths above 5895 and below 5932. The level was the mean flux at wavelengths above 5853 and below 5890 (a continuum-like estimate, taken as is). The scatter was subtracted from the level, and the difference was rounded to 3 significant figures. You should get 20.9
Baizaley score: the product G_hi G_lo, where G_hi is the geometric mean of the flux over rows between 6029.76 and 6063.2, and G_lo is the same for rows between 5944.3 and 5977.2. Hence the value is 530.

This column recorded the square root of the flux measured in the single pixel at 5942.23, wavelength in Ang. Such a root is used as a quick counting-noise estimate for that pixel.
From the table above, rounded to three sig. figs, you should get 4.84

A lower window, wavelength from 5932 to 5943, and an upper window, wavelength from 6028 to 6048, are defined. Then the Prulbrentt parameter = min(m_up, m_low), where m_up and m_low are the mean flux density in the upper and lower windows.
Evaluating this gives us 22.5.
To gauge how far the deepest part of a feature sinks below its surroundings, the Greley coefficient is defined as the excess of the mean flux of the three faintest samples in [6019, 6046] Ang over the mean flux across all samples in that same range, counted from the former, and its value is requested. -1.0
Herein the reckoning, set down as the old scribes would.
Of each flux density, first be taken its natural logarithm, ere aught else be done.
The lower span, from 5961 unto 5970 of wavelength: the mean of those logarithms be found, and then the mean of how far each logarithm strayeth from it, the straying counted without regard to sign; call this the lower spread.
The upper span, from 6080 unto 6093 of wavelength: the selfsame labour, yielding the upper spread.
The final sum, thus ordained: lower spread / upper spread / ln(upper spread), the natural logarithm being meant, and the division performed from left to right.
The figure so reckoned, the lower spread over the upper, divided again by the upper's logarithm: -0.33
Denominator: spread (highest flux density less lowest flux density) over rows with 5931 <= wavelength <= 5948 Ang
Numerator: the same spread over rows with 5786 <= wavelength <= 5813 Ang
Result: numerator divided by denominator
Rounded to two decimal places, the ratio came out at 1.42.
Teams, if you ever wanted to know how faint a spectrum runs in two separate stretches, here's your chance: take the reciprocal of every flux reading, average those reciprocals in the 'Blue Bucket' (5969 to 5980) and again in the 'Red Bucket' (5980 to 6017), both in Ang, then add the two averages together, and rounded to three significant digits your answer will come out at 0.0879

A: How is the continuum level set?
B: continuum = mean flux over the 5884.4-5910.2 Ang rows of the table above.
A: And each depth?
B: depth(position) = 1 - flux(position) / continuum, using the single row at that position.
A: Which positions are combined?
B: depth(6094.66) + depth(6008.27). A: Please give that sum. -0.184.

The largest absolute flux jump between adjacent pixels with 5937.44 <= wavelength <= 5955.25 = 0.8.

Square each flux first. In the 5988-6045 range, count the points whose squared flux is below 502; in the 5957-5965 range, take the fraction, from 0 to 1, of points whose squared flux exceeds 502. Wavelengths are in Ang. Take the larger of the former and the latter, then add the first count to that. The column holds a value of 32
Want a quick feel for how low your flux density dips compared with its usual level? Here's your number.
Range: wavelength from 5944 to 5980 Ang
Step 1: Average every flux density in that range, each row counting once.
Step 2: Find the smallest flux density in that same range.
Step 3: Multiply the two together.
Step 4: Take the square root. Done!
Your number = 22.0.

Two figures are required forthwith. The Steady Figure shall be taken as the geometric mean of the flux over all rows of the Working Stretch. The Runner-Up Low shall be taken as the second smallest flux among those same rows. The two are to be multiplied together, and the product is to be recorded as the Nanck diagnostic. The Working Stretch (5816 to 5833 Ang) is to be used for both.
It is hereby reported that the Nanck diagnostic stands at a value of 545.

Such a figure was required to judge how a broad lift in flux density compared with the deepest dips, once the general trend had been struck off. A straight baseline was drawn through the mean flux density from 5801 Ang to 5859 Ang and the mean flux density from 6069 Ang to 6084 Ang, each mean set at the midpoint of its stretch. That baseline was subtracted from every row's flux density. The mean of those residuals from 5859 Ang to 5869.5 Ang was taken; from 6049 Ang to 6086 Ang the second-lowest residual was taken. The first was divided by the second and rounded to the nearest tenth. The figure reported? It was 1.0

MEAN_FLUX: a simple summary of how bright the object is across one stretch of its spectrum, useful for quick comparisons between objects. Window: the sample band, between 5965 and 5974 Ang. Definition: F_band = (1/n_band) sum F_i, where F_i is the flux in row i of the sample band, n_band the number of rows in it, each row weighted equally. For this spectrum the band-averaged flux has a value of 23.1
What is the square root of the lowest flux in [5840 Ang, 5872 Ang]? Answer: 4.658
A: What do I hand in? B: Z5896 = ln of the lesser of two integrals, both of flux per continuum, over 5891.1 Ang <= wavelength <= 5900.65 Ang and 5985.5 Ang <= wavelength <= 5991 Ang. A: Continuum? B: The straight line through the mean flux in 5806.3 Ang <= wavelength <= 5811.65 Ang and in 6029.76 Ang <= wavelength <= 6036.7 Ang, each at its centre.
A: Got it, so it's 1.7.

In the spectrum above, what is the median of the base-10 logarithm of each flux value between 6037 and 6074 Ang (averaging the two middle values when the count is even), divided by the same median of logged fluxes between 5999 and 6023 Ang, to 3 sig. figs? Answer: 1.02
